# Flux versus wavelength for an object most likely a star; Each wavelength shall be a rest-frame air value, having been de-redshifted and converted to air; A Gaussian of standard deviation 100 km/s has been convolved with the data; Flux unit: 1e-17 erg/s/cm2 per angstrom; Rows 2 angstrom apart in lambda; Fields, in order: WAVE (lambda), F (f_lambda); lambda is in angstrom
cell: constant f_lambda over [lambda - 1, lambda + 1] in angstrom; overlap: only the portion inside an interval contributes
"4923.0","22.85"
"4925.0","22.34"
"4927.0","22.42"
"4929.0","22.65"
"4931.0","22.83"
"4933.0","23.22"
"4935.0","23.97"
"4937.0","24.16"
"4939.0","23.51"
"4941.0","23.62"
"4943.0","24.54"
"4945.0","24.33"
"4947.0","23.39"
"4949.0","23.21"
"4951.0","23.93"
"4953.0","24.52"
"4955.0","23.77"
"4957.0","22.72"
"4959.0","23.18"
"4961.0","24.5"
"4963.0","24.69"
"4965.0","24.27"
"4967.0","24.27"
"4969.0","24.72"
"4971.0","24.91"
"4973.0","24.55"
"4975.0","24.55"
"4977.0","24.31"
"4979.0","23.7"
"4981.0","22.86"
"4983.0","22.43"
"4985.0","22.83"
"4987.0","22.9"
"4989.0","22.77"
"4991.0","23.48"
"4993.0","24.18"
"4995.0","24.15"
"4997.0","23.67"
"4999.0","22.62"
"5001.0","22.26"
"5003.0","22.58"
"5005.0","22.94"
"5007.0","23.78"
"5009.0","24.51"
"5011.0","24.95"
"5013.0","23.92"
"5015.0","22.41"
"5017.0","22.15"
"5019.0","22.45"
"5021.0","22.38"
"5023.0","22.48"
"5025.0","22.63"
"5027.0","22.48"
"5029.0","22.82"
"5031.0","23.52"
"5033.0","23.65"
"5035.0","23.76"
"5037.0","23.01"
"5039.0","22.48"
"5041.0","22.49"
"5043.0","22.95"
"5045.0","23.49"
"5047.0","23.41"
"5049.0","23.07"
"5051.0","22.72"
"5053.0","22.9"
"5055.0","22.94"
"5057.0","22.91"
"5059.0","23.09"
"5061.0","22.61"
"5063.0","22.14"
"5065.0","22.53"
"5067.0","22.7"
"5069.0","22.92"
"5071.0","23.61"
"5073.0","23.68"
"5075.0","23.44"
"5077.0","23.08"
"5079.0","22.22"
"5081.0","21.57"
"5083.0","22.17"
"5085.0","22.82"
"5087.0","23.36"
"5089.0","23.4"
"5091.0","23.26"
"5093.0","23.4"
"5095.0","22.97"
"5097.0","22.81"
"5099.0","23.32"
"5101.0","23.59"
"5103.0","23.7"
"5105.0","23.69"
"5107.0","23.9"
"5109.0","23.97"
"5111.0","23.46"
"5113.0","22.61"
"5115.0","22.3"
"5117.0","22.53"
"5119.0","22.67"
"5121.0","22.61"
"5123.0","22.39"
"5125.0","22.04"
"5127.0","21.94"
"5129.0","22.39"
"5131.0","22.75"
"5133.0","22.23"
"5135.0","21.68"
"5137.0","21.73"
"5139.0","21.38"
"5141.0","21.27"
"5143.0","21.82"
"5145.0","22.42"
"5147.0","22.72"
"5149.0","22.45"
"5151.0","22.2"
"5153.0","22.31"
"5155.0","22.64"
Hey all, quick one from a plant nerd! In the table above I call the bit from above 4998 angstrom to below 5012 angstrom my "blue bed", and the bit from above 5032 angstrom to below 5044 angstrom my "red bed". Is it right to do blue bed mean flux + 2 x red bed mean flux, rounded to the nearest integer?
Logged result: 69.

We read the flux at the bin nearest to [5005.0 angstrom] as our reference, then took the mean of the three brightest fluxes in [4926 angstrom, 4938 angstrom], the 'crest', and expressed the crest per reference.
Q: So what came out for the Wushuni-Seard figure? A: 1.04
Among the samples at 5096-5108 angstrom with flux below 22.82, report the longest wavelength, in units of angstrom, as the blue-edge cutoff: 5097.0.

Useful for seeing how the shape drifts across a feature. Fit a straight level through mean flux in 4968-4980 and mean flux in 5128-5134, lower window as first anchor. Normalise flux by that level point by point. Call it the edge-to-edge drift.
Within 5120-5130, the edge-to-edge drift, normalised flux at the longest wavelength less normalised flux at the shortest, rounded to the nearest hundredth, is -0.01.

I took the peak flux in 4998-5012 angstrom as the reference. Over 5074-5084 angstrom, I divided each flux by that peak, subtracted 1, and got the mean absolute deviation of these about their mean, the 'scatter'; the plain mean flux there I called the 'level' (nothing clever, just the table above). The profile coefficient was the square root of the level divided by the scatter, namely 30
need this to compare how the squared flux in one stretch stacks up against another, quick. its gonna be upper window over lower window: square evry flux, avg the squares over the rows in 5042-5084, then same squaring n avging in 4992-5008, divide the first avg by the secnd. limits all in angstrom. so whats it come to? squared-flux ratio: 0.96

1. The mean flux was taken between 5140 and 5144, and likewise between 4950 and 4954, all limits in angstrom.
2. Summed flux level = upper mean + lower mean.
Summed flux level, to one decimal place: 45.8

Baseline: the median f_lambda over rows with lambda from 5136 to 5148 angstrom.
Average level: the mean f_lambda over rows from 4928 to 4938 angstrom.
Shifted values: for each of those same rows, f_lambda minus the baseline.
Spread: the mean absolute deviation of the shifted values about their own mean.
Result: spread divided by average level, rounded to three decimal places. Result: 0.024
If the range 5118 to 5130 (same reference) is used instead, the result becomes 0.010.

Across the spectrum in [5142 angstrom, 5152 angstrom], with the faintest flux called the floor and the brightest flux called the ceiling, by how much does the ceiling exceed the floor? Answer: 0.9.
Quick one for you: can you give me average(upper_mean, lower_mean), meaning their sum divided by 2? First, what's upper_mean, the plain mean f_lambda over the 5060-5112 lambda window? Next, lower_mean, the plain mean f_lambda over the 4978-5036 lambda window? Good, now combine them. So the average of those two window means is 23.1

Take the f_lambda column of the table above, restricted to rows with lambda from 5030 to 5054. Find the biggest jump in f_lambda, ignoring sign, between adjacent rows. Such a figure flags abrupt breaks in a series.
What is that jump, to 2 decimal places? 0.75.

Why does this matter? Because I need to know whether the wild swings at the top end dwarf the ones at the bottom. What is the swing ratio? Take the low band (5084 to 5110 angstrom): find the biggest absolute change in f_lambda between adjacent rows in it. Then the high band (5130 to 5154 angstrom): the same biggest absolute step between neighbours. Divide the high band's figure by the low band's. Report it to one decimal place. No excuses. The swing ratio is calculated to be 1.1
